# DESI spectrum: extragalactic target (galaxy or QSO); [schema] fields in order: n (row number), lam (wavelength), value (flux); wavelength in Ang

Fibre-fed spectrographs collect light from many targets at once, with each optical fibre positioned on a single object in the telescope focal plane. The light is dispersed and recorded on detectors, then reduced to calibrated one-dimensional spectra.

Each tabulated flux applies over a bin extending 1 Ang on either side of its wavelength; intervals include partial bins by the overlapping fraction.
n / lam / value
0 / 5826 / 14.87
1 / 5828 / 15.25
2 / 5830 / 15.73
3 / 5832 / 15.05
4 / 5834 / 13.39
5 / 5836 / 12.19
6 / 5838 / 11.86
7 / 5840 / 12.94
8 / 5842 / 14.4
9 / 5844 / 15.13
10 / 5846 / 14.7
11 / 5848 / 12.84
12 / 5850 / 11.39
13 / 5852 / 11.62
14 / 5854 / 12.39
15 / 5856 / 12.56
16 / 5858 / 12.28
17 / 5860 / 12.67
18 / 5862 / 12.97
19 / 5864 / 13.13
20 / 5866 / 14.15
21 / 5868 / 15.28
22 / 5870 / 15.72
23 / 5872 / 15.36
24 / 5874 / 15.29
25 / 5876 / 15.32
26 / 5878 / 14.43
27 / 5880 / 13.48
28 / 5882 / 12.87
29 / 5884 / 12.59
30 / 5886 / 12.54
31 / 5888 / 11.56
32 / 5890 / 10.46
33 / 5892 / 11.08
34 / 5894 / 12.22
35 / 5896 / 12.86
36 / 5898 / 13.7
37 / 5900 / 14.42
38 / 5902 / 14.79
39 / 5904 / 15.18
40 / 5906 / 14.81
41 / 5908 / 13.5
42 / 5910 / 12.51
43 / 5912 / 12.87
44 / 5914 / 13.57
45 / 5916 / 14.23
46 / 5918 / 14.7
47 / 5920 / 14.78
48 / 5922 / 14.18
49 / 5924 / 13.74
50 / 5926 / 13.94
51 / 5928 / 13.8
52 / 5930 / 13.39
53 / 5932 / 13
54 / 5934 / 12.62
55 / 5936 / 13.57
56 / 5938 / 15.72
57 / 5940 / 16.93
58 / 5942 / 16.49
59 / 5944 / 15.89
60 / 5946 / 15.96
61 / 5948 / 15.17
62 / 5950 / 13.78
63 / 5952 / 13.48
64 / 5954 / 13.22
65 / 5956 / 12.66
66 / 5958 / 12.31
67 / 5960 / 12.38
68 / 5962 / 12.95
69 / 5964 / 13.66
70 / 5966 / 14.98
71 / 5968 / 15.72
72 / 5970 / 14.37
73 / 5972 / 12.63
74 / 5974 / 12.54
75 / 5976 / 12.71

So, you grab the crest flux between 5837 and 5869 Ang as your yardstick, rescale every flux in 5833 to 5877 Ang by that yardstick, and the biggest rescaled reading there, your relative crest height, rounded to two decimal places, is 1.03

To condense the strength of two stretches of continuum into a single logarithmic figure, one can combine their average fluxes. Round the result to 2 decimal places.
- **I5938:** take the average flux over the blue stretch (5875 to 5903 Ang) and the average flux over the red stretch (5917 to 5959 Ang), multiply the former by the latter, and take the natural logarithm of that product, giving 5.22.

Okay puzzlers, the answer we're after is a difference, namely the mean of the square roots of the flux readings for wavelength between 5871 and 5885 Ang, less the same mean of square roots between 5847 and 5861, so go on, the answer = 0.26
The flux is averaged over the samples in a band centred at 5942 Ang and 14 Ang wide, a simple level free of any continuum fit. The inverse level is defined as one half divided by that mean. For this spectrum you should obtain 0.032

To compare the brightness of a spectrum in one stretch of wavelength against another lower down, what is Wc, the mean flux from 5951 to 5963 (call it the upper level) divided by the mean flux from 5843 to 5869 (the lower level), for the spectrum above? 0.98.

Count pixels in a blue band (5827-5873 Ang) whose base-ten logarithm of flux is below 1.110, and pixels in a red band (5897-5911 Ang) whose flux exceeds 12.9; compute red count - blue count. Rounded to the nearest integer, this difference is -3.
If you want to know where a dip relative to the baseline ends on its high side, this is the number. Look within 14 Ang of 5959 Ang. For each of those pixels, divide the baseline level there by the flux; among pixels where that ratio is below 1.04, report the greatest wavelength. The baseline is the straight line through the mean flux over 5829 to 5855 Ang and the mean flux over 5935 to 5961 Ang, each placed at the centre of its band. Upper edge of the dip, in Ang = 5970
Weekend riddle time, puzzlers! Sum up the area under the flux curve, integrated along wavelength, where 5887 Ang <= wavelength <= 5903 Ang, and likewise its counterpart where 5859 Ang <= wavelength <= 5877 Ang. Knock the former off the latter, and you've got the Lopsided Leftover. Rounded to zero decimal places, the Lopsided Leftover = 58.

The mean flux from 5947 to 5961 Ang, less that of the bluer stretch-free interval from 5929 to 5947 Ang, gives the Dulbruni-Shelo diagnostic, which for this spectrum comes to -1.6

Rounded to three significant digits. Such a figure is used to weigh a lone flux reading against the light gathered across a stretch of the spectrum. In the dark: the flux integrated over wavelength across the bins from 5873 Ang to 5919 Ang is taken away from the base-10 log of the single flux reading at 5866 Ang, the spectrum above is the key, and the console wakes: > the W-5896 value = -617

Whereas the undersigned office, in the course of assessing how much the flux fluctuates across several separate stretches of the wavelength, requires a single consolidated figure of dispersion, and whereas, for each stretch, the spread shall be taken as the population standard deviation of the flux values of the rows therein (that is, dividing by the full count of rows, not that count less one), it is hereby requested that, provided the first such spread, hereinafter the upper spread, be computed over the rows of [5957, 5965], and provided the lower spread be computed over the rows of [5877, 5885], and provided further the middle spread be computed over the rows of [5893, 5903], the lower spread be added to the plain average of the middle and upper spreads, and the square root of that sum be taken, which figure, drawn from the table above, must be 1.21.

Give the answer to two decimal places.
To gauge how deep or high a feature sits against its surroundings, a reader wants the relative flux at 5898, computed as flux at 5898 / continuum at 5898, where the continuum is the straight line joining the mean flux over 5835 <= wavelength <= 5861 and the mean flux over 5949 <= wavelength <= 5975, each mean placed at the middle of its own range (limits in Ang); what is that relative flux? 1.05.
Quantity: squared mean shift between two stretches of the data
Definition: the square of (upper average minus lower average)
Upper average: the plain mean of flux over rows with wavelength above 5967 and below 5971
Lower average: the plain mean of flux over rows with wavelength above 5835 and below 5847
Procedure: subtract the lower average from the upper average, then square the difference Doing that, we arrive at 2.3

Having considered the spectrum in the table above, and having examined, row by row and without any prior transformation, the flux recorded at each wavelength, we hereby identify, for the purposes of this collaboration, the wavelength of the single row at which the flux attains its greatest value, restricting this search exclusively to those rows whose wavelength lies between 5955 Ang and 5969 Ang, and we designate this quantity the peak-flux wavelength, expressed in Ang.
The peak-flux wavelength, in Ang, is 5968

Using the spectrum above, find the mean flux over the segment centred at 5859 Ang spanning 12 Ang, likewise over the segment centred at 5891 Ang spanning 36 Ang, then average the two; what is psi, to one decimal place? 13.0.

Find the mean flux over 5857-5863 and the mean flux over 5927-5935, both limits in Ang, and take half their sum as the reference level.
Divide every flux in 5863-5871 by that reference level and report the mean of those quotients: 1.13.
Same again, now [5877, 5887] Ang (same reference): 1.02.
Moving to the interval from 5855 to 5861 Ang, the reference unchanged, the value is 0.97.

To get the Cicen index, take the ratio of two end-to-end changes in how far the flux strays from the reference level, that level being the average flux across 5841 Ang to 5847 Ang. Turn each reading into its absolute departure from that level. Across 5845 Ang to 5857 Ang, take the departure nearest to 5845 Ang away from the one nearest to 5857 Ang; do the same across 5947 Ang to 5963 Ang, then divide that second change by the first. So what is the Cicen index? 0.64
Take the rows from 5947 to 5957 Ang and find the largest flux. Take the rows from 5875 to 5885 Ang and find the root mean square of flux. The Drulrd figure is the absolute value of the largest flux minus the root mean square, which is 1.4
